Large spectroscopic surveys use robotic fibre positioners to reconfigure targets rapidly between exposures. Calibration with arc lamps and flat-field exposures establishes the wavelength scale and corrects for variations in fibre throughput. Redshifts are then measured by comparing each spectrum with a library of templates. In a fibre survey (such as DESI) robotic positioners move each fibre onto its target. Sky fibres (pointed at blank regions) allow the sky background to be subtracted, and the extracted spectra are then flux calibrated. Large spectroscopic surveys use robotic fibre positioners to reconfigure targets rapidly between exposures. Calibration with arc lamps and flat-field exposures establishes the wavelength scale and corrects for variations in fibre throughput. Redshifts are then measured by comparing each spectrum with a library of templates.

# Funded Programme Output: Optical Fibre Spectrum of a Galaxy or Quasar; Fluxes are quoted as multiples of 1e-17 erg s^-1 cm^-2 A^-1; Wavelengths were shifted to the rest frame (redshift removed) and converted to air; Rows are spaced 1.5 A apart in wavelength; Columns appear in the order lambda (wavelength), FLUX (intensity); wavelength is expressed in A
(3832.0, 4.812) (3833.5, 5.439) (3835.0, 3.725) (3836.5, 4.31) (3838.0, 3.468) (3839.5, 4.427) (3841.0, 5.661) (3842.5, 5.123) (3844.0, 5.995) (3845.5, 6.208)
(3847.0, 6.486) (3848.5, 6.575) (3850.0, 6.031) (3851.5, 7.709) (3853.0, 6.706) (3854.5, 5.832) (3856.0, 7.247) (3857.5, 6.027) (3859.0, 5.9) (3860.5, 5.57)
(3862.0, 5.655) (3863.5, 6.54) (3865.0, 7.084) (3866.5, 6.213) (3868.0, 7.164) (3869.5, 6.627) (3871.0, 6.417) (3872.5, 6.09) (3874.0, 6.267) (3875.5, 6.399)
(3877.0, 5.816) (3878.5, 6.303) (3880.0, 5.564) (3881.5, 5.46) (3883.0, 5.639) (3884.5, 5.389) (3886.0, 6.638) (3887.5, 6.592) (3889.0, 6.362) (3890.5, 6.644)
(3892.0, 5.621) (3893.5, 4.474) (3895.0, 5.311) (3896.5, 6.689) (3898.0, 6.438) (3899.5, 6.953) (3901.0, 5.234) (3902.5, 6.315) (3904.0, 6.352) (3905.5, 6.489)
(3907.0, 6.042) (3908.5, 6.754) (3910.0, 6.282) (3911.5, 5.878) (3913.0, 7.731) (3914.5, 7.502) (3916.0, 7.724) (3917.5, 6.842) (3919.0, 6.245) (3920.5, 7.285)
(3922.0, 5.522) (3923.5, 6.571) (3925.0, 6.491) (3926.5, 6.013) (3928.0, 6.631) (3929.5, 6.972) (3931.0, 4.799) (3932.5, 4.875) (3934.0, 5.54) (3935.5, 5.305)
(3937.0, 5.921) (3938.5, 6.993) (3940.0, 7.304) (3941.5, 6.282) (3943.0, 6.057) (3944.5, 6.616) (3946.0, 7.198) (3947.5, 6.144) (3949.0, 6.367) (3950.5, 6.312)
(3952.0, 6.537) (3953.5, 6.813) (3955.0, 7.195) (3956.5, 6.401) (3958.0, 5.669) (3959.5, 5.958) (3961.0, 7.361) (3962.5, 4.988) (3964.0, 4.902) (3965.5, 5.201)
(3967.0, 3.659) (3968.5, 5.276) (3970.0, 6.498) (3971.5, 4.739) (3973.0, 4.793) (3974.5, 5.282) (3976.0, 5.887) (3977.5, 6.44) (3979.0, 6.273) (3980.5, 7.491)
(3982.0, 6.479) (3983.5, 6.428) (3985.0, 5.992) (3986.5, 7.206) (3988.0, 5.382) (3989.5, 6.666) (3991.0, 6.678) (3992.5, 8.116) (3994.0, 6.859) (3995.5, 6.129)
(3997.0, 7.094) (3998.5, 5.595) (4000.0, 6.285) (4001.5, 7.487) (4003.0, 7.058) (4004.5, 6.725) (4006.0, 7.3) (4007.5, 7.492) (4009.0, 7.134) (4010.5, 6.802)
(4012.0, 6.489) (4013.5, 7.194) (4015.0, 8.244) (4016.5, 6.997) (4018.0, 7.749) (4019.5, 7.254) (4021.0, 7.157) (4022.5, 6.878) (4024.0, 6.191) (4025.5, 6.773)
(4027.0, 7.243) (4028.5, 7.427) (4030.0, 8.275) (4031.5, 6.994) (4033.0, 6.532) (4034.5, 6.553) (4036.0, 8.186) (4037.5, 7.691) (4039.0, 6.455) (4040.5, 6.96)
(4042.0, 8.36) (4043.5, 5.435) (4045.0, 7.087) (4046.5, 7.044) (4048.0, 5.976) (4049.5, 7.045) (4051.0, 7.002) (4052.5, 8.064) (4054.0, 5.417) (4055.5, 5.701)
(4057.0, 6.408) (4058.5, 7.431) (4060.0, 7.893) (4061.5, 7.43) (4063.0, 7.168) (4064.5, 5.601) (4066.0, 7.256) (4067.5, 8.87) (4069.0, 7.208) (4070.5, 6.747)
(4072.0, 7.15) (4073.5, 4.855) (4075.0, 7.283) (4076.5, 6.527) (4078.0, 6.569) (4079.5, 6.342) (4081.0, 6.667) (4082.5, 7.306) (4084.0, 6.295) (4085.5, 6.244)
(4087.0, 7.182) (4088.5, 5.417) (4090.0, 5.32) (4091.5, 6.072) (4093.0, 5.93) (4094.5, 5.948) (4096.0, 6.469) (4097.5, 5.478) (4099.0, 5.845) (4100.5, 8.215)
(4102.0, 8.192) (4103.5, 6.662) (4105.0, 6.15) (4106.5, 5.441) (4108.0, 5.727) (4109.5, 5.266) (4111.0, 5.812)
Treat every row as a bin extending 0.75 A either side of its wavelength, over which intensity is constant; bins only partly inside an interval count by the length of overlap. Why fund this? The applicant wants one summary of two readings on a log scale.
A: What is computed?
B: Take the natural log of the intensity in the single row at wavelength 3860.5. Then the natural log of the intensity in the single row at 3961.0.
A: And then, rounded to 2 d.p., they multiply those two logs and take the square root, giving 1.85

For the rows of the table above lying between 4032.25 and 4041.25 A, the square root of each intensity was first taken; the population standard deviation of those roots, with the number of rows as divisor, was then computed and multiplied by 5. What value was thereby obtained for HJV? 0.61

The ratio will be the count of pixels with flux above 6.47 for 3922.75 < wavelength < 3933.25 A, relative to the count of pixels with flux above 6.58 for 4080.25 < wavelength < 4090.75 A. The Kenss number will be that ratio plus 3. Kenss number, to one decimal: 4.3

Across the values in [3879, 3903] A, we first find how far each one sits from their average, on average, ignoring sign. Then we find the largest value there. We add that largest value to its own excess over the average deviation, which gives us 13.3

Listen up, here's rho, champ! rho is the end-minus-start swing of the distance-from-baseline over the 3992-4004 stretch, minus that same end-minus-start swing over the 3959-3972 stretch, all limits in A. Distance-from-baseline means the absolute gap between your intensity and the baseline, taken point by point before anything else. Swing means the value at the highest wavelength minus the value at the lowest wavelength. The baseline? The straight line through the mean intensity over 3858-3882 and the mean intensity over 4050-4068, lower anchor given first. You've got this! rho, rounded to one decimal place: -2.4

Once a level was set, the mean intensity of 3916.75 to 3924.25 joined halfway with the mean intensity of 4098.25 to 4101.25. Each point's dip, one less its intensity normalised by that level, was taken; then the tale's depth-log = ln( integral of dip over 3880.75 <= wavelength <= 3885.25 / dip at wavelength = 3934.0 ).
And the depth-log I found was 1.5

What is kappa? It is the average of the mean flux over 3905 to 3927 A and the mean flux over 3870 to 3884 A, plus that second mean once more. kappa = 12.3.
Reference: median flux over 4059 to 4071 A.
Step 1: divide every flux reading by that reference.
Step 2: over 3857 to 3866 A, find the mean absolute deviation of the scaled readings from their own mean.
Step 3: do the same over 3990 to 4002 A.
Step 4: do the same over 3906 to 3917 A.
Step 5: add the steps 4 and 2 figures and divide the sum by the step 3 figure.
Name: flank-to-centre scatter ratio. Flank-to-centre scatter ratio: 1.89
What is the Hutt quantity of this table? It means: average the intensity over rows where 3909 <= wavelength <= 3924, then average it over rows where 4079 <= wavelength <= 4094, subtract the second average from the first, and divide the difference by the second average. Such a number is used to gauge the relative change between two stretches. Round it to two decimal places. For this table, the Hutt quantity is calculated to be 0.08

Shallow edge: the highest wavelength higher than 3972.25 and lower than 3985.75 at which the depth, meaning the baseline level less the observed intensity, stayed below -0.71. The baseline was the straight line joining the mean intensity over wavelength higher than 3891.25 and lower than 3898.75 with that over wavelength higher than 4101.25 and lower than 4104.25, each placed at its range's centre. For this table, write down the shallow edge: 3980.5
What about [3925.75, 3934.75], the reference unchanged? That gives 3929.5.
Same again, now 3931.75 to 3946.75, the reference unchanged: 3946.0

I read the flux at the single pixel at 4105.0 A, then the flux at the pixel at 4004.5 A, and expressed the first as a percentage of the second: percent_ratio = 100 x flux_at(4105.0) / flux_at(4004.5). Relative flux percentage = 91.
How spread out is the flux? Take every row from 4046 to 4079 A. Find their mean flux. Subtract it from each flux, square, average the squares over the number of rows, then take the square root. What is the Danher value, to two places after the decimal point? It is 0.91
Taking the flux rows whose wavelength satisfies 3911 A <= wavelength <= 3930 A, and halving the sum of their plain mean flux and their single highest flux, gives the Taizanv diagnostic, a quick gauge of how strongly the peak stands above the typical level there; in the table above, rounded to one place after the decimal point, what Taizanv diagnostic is 7.2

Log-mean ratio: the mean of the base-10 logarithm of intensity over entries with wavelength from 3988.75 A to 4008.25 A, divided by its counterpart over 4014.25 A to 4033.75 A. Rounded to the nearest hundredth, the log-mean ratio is 0.98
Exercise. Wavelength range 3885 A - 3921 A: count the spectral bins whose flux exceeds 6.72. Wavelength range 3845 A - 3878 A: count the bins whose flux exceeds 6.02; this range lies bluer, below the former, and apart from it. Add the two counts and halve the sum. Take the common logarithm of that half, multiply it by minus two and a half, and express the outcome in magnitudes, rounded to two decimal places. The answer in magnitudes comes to -2.70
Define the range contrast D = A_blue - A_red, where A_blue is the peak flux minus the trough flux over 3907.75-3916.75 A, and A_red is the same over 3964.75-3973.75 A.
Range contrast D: -1.0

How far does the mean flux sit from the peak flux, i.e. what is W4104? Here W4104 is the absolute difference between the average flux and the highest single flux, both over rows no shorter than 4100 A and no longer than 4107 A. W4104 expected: 1.3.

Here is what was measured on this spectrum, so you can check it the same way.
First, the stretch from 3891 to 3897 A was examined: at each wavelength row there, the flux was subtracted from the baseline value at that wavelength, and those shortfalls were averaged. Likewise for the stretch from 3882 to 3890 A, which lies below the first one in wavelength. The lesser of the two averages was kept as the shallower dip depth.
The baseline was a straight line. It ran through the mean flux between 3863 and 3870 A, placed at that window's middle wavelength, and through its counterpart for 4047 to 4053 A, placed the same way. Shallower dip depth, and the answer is 0.6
